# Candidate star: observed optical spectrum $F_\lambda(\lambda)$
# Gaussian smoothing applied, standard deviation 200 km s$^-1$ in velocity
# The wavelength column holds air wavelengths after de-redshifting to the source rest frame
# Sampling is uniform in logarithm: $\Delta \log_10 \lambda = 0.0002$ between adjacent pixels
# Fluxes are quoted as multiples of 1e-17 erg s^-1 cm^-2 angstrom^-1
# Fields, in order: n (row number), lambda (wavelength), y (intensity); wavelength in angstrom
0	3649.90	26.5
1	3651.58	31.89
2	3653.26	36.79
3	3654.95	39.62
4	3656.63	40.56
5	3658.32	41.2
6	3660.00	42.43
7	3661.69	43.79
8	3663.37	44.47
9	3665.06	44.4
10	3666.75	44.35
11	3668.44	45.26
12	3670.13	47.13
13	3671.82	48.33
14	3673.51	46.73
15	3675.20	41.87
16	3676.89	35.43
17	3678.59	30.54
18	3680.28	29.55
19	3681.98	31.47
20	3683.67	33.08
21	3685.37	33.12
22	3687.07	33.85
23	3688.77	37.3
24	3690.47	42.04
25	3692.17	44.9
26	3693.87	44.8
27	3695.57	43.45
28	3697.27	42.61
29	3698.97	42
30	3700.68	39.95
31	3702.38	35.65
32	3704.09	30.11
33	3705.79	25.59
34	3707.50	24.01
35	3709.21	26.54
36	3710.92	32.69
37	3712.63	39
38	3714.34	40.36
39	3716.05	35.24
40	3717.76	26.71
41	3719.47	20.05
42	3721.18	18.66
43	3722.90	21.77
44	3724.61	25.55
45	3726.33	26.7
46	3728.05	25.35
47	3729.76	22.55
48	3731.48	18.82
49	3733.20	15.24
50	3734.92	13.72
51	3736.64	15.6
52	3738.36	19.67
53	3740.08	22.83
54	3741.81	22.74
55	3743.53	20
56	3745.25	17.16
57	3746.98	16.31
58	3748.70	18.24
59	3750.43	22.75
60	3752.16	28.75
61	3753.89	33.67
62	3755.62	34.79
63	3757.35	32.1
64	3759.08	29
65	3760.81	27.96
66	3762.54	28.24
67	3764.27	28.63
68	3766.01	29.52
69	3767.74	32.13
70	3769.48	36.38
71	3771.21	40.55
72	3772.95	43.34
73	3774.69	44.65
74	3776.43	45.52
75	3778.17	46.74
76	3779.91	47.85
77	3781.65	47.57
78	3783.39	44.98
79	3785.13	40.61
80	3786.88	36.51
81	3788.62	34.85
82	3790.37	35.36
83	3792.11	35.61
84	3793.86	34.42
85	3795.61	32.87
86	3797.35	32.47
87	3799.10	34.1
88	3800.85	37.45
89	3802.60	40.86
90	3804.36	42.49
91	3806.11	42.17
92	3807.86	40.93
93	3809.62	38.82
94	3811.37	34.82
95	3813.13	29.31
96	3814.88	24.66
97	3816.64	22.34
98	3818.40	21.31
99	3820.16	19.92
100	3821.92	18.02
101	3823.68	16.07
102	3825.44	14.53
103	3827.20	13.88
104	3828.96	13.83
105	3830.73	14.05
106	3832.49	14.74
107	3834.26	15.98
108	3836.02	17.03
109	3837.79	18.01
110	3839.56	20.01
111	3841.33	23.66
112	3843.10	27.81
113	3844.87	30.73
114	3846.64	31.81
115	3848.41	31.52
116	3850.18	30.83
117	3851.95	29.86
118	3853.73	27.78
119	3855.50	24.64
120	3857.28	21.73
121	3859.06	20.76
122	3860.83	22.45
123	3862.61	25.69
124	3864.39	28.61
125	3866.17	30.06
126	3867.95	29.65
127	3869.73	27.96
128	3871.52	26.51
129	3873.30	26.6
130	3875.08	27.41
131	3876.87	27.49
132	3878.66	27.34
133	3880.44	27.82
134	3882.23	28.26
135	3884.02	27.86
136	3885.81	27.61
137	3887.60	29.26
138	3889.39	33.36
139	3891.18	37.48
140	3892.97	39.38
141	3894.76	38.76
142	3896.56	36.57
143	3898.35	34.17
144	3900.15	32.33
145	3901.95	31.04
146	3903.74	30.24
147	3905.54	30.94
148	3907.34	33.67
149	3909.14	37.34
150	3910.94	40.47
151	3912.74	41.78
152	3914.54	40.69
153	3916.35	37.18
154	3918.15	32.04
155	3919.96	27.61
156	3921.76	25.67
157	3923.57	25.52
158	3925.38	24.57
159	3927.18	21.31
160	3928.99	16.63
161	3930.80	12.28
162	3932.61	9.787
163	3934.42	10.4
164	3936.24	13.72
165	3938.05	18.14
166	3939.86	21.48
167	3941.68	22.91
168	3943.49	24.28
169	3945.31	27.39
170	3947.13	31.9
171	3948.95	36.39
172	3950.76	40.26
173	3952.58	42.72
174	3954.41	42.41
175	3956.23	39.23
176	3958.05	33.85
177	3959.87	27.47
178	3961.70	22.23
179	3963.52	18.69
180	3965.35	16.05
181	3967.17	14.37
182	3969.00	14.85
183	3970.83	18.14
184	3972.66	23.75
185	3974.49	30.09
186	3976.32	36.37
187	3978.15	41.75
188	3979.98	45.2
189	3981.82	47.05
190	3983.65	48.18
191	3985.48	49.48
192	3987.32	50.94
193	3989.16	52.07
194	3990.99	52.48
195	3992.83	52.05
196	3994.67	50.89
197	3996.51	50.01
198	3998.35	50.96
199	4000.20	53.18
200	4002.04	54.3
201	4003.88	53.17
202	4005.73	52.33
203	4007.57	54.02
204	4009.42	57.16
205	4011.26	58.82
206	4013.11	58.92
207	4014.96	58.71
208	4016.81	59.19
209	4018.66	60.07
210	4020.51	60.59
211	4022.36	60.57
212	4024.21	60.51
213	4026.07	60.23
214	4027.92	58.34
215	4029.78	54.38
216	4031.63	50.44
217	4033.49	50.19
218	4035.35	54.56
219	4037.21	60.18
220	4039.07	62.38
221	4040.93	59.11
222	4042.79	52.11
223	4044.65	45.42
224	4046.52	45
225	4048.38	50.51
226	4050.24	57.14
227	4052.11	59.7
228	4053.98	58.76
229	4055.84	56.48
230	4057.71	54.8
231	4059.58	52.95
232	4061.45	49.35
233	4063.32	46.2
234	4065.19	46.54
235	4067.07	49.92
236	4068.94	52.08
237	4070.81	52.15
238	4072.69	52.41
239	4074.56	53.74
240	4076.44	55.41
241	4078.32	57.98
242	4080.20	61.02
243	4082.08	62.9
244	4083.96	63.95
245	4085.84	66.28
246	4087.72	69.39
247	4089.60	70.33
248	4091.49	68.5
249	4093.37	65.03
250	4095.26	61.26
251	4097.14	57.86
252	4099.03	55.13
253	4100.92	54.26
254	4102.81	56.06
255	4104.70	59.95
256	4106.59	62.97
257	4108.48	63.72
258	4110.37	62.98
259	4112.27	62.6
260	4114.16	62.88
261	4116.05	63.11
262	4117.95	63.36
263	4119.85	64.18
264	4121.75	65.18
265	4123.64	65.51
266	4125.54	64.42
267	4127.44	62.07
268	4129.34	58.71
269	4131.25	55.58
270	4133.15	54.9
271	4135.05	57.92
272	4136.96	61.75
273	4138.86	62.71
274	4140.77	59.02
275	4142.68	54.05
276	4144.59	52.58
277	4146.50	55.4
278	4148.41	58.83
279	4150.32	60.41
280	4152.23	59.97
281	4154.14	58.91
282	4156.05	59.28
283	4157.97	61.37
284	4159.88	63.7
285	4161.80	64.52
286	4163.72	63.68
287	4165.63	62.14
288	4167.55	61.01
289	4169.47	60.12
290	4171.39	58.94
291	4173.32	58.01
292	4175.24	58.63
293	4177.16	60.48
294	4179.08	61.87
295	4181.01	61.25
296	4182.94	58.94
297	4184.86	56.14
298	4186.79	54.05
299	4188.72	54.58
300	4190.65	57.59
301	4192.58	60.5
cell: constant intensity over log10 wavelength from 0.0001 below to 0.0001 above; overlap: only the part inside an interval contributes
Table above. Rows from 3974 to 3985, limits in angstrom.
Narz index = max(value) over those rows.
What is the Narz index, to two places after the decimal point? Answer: 48.18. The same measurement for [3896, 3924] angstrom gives 41.78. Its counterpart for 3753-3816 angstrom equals 47.85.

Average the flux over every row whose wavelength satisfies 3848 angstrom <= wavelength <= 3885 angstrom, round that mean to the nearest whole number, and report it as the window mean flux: 27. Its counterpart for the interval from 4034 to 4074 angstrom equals 53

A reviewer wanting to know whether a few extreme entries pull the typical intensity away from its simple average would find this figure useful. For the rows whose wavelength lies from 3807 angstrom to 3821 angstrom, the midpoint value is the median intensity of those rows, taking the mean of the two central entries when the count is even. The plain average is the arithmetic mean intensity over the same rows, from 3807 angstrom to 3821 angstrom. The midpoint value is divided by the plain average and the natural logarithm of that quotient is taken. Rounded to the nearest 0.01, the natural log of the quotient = -0.07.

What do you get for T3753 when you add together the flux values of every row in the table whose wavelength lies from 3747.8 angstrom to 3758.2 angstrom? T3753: 170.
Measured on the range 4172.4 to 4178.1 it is 177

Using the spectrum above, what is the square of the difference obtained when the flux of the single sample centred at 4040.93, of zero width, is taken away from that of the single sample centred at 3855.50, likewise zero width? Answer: 1188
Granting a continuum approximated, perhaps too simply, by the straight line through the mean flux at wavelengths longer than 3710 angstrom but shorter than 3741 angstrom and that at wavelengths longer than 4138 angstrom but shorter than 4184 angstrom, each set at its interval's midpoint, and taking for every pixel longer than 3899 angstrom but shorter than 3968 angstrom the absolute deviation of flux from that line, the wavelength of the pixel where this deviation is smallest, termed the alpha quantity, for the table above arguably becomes 3952.58 angstrom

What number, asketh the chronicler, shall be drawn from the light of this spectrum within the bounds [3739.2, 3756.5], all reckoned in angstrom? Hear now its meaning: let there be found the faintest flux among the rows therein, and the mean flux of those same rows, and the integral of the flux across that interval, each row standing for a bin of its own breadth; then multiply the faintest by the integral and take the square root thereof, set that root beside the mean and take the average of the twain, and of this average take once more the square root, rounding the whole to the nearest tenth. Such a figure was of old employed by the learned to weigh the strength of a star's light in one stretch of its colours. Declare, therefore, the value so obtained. 7.3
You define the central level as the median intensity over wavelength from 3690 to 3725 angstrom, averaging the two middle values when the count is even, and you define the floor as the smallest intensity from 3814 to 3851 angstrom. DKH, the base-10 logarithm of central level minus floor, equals 1.3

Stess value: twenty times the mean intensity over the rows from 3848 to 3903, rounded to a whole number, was 588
